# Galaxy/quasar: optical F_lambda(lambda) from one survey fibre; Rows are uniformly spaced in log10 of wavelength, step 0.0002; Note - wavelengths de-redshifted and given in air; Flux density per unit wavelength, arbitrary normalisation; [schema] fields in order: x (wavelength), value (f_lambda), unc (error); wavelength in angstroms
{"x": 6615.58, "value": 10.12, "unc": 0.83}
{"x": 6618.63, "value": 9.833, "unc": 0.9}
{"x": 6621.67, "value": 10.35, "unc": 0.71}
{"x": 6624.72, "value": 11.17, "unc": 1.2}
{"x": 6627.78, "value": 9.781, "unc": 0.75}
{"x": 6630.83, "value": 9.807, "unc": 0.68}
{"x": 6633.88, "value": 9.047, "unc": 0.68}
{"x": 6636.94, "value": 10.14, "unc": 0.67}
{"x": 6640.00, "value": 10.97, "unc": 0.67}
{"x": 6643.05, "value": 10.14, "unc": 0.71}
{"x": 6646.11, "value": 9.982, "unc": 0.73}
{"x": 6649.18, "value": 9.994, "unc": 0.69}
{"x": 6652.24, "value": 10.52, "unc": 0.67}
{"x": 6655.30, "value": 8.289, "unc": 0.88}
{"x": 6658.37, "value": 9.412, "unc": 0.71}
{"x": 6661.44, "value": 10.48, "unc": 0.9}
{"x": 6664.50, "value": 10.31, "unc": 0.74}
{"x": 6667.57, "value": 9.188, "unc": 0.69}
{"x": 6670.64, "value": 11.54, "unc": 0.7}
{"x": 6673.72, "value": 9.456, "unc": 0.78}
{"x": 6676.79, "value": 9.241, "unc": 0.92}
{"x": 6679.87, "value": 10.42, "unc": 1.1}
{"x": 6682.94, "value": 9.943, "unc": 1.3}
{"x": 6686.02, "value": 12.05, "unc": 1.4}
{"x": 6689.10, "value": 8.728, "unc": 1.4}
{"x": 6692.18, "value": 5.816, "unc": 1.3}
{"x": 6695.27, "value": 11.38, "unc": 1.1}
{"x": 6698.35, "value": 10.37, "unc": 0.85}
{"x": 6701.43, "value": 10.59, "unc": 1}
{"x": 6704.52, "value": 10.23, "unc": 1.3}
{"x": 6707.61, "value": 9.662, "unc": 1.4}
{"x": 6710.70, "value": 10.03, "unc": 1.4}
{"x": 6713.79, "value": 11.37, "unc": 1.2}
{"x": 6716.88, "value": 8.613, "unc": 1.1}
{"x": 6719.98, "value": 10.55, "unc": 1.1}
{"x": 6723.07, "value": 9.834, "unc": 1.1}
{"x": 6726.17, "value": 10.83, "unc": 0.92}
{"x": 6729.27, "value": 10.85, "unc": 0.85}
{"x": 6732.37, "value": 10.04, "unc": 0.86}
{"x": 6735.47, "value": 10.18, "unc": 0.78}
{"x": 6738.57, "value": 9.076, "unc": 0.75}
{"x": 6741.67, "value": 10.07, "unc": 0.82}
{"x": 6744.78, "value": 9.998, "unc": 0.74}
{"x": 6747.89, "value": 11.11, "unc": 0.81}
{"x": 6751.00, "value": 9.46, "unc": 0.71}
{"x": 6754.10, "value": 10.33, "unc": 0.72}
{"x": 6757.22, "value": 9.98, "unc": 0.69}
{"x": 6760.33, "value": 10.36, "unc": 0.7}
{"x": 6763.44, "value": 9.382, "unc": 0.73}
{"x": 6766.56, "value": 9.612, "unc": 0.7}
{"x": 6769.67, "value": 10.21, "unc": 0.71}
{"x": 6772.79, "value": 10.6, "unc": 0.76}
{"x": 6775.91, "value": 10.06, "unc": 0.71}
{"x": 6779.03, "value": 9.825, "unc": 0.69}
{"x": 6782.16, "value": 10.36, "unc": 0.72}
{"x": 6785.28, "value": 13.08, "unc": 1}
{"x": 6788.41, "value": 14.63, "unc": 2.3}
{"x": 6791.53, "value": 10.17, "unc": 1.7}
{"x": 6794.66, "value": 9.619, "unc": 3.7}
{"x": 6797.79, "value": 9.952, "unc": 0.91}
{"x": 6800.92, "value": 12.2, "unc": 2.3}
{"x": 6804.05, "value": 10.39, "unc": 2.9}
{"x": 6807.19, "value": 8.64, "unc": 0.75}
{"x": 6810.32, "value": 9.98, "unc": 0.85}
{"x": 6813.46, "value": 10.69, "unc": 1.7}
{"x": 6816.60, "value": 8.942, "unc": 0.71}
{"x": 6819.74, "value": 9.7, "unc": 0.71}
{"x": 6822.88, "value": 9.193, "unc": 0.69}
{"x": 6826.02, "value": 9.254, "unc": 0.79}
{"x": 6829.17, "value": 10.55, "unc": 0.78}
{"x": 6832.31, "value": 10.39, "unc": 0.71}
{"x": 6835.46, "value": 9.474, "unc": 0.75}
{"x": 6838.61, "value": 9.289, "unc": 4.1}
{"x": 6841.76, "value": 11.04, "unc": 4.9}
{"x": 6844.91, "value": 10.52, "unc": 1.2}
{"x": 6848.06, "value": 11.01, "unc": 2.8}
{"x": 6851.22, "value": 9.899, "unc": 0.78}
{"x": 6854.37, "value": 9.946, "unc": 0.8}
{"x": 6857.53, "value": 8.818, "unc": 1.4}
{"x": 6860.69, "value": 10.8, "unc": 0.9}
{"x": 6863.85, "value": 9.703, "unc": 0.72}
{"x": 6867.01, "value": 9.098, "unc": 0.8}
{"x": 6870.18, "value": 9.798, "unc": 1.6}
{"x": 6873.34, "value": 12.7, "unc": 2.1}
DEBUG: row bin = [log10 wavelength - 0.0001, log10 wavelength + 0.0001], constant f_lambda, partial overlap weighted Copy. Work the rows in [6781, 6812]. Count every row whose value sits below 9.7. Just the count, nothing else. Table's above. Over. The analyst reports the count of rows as 2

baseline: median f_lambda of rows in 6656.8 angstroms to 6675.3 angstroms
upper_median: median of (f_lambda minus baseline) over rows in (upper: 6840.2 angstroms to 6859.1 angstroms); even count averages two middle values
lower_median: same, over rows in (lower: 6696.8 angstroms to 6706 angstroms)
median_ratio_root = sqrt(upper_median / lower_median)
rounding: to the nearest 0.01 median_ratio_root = 0.85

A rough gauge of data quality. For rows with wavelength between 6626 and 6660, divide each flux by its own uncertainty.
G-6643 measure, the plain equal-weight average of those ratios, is 13.9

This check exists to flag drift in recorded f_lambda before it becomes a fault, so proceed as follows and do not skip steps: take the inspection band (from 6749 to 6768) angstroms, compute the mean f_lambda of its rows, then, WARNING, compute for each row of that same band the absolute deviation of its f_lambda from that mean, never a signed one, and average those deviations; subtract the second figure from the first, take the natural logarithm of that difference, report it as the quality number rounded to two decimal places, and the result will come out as 2.25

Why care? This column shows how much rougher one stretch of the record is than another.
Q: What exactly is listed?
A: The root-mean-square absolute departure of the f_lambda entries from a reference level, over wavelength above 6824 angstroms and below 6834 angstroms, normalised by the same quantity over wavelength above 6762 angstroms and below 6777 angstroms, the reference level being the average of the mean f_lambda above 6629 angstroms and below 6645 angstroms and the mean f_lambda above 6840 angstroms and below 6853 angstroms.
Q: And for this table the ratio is 1.1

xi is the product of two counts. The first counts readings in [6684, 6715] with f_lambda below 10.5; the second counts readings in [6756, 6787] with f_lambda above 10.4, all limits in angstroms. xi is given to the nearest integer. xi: 12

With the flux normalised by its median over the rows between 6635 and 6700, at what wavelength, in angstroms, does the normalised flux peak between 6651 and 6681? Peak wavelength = 6670.64 angstroms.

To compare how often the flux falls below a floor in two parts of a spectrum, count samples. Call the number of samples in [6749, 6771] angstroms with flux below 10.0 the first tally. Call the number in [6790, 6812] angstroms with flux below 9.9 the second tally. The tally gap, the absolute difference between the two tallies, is 2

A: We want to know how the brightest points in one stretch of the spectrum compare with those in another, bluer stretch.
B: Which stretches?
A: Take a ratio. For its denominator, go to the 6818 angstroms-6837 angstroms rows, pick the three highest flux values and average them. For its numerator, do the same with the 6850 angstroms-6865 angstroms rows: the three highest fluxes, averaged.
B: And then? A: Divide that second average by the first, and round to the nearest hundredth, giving 1.00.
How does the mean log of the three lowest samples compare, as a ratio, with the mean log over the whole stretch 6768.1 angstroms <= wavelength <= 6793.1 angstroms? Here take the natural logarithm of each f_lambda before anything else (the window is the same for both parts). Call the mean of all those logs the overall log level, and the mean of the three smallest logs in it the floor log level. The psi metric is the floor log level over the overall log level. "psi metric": 0.961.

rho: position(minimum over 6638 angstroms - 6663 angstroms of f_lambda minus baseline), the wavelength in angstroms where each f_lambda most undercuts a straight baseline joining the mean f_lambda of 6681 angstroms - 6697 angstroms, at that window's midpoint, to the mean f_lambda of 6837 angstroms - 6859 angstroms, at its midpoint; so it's 6655.30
